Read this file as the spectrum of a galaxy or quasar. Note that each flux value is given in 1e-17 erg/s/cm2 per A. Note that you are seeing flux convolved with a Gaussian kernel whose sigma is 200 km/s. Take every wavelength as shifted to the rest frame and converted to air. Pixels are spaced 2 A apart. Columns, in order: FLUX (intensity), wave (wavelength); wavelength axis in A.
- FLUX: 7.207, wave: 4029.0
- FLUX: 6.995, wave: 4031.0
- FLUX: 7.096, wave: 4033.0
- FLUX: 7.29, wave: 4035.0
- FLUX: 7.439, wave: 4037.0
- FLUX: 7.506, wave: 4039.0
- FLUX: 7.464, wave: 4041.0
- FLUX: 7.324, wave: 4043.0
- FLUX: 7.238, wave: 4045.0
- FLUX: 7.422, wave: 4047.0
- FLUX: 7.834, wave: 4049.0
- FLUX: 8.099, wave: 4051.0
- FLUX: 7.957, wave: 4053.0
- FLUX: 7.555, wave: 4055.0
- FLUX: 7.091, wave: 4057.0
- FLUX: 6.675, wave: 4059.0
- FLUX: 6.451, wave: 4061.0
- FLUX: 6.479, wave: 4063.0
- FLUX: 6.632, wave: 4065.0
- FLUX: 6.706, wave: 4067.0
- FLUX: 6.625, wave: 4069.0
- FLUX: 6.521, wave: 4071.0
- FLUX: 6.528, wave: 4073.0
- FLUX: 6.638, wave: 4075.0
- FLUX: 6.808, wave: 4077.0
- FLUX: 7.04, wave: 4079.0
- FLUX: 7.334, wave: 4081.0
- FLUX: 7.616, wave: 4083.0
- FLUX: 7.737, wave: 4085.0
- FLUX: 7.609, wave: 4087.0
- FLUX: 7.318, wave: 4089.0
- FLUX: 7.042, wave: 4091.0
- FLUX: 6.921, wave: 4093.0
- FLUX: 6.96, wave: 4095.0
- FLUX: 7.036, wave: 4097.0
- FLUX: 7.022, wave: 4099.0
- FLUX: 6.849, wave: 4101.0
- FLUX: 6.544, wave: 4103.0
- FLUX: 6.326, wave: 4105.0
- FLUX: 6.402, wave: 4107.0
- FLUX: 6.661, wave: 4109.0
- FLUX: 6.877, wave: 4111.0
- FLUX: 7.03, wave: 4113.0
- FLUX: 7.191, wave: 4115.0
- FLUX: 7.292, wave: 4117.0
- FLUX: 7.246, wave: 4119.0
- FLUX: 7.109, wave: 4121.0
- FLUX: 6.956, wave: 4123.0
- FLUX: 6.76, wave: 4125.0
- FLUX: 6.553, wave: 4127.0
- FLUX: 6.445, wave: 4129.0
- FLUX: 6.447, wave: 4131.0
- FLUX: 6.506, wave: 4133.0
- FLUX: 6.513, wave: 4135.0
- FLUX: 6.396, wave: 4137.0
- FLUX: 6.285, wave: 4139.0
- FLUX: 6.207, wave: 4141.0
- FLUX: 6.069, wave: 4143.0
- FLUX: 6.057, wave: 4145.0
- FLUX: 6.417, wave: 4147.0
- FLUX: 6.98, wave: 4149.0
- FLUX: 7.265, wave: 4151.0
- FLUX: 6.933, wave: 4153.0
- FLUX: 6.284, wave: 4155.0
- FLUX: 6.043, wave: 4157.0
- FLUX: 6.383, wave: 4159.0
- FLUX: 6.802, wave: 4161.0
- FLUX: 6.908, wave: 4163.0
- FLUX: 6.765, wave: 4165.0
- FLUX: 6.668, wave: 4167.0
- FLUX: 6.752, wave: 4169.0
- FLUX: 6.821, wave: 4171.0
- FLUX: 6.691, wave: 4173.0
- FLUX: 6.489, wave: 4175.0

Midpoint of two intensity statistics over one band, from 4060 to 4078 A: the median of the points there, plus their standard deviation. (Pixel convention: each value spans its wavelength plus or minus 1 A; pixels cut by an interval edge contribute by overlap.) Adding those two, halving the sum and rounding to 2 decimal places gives 3.37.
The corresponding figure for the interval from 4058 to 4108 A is 3.60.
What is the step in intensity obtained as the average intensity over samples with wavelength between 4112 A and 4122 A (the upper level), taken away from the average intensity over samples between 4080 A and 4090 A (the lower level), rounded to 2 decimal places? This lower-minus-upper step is 0.35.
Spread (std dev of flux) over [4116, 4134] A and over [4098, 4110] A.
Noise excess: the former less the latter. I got 0.08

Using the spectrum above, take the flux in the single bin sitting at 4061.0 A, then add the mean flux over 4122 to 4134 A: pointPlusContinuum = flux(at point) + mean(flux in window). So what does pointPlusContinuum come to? 13.1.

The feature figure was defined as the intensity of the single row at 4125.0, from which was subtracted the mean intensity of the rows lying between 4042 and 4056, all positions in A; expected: -0.9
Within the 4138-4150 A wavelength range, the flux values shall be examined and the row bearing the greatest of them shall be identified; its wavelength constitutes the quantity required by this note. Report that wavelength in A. 4149.0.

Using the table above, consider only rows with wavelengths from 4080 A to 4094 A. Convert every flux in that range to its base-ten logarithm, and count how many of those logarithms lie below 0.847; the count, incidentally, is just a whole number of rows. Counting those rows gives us 1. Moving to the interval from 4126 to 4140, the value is 7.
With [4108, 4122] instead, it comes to 3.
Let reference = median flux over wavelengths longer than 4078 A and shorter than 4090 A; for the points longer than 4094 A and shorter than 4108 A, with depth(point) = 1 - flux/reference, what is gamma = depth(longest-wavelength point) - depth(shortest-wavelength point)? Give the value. 0.07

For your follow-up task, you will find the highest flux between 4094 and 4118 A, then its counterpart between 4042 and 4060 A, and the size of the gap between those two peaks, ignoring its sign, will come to 0.81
